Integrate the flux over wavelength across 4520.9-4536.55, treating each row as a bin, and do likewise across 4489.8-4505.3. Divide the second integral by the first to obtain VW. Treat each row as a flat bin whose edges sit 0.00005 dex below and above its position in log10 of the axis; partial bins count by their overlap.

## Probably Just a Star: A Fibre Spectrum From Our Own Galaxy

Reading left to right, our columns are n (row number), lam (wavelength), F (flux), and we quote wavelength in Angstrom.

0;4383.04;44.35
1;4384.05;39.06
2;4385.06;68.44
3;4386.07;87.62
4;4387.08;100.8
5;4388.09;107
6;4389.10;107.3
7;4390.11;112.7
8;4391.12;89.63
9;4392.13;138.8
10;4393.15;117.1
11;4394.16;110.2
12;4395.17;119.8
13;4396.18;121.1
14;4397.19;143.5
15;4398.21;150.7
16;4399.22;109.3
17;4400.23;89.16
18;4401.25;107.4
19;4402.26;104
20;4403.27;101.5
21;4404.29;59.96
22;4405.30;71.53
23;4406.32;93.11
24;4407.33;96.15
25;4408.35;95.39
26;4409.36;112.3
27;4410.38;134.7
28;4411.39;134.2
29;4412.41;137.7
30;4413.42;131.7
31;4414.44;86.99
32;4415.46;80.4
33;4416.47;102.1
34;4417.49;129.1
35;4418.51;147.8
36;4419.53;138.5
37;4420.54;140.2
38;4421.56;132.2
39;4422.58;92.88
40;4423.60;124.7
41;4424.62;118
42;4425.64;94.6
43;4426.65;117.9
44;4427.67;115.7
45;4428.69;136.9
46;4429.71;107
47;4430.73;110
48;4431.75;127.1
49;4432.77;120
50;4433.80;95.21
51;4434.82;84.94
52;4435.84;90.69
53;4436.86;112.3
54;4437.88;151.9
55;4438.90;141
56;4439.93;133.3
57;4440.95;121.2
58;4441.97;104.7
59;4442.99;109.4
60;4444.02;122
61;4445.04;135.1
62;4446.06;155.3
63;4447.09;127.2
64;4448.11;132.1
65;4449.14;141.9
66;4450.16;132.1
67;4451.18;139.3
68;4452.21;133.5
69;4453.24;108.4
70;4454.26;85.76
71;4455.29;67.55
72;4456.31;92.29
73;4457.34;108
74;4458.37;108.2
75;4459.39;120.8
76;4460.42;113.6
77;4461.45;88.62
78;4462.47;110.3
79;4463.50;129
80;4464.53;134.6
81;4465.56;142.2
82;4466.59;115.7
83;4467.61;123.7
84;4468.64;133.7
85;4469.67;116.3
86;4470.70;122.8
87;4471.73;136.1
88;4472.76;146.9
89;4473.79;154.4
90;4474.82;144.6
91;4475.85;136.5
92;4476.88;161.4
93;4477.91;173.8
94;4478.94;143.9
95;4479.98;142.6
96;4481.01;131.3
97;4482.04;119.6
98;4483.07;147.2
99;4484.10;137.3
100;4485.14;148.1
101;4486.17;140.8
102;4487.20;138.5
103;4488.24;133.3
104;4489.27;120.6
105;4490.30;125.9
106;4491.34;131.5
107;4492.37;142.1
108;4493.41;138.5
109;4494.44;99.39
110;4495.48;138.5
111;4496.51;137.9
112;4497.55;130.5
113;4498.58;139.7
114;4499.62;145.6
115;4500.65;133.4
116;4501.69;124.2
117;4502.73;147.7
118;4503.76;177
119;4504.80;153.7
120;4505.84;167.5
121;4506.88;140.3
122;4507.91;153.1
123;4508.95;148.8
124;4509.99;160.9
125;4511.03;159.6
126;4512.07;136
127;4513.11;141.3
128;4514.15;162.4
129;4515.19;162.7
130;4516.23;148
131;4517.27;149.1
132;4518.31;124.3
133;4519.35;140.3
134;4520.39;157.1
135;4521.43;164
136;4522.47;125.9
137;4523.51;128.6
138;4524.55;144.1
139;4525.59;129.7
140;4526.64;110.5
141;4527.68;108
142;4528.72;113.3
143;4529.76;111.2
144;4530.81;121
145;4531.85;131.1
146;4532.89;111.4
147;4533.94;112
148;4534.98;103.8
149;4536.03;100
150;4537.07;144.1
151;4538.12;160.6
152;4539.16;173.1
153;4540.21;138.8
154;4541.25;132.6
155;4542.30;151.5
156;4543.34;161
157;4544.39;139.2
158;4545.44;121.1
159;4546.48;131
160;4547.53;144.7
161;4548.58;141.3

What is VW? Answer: 1.13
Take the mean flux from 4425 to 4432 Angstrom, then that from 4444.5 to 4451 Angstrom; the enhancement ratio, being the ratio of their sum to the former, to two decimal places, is 2.19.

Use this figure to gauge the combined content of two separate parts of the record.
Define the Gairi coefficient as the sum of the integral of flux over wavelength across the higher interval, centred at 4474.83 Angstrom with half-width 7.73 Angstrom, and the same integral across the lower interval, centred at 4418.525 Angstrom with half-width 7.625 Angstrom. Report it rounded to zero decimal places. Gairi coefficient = 3973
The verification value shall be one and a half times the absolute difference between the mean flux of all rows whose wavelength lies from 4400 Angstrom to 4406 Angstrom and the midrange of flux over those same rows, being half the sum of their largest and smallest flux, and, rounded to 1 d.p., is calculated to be 7.9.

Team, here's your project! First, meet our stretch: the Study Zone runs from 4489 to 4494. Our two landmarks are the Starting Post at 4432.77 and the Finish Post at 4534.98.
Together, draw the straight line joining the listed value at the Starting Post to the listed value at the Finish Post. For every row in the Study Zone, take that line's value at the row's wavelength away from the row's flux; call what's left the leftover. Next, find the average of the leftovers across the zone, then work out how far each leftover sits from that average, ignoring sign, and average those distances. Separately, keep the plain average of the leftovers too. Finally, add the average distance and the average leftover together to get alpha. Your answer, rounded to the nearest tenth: 28.1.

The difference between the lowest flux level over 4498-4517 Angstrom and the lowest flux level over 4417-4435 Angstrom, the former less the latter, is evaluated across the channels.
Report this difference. 39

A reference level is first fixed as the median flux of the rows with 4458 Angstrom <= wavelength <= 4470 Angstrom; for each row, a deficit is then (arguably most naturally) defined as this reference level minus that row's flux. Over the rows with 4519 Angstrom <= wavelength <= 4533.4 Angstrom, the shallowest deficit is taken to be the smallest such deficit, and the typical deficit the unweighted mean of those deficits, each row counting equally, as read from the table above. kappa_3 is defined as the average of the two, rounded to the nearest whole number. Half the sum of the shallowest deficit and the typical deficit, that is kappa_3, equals -28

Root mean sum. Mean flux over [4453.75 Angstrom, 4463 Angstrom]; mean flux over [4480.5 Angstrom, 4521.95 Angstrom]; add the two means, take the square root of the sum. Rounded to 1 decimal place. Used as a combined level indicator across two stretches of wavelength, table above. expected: 15.6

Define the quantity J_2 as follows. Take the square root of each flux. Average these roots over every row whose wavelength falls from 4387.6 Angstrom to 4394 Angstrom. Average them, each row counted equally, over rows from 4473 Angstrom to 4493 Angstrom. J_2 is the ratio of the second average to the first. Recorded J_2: 1.12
